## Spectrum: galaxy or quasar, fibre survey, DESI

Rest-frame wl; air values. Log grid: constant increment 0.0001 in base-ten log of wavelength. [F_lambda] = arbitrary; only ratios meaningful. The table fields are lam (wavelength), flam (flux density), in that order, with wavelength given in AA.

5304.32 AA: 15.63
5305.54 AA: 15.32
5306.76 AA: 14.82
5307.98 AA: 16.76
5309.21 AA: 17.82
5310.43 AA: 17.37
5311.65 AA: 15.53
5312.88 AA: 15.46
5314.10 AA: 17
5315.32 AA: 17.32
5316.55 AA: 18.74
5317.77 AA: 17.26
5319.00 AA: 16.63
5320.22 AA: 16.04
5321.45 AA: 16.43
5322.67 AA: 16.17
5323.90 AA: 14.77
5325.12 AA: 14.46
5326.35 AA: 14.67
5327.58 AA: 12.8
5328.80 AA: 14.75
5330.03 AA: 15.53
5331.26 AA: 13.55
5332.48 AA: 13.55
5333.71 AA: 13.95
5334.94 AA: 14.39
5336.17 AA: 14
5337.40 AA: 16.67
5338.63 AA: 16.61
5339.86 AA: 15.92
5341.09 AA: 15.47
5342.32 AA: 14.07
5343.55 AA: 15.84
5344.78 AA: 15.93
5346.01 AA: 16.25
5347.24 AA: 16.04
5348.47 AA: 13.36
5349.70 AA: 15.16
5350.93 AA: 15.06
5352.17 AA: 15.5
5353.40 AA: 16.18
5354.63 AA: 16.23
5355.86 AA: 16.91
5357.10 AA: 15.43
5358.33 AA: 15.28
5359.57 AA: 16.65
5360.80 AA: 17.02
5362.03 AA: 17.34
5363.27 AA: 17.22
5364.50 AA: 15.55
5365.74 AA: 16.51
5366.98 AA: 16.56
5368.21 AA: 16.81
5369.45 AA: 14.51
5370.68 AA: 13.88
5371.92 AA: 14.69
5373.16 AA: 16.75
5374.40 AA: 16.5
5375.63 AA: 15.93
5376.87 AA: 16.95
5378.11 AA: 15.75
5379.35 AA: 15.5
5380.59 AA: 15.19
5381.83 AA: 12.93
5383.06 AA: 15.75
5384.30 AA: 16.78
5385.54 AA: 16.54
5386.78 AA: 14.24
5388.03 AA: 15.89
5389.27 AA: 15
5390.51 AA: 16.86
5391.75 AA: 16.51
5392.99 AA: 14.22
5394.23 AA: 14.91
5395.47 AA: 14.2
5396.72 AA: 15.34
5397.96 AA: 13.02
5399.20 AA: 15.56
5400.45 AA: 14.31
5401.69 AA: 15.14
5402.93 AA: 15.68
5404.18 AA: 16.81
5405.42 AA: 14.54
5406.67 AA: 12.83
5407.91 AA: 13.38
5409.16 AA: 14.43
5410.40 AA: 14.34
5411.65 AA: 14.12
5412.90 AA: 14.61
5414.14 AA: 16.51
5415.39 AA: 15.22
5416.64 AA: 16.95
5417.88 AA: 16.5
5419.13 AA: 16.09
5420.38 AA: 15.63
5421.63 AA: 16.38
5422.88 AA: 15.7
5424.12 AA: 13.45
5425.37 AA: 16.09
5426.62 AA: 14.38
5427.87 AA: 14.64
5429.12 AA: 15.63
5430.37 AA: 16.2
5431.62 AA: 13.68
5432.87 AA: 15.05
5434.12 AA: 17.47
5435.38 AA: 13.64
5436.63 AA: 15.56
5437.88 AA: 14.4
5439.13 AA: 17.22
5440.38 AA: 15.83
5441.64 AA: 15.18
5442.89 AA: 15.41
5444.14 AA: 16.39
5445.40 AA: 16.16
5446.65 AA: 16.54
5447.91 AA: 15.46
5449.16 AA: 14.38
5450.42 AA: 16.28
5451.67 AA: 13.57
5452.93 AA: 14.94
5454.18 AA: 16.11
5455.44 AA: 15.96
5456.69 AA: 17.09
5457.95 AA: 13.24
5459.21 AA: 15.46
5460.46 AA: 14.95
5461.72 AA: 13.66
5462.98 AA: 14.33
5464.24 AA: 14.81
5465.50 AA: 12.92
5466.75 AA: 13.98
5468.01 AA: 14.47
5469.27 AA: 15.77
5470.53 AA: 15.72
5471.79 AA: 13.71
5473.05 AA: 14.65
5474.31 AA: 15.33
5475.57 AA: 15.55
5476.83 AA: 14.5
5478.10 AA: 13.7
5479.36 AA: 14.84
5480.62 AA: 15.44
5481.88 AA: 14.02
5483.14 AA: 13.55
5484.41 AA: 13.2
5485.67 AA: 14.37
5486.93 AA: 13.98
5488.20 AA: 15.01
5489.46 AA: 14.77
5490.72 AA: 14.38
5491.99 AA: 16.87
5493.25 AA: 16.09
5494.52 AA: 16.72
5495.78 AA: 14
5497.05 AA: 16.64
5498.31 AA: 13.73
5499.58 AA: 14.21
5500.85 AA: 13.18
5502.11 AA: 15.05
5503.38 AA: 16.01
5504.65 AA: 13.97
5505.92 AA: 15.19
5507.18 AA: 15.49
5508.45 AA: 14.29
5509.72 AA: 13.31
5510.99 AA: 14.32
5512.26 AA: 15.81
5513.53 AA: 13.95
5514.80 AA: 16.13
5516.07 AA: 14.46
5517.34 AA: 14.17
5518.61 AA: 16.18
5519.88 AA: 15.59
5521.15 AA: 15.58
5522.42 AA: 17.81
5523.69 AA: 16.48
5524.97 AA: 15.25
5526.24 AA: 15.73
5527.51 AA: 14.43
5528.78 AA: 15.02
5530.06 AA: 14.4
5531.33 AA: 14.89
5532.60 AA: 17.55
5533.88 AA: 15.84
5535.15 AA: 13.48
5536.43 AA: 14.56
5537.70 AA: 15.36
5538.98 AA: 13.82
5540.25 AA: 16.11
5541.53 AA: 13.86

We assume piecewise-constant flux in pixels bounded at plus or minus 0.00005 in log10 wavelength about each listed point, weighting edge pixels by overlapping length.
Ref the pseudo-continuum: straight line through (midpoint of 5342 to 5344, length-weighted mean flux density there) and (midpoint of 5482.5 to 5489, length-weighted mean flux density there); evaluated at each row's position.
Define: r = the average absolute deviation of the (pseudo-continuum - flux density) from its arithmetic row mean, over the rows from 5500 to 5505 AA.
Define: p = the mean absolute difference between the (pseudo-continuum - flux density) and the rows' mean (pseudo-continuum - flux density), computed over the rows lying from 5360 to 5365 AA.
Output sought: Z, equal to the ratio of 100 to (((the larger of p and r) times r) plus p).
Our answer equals 64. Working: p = 0.61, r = 1.0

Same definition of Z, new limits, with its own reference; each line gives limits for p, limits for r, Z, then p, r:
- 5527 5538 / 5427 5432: 64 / 0.80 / 0.9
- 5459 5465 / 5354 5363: 105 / 0.51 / 0.7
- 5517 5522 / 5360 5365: 102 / 0.61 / 0.6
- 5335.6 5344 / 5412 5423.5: 73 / 0.86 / 0.6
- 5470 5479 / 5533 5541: 66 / 0.68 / 0.9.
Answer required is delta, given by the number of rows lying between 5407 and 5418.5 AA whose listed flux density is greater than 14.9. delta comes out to 4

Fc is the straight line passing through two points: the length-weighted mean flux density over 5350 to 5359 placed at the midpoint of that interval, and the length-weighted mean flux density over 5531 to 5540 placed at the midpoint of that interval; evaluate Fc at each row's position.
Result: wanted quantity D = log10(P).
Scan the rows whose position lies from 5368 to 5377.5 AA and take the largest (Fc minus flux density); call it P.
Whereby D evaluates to 0.26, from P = 1.83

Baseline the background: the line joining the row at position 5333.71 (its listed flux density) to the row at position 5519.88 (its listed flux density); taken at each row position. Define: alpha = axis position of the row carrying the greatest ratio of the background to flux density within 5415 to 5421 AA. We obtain 5415.39 AA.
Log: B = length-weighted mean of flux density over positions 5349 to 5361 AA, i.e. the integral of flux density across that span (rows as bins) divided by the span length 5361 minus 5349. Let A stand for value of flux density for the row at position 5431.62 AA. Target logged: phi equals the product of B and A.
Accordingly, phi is 217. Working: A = 13.68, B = 15.9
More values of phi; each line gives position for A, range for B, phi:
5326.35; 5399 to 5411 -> 215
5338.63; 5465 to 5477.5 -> 244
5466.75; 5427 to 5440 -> 214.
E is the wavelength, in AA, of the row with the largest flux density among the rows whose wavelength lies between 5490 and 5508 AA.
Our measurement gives 5491.99 AA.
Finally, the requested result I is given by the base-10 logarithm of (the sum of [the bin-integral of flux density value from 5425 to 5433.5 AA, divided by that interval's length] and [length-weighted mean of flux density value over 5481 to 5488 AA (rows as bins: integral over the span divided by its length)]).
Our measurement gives 1.46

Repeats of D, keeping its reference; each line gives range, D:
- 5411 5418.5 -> 0.16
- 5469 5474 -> 0.22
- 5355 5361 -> -0.32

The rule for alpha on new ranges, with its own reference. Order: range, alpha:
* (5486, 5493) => 5486.93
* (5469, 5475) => 5471.79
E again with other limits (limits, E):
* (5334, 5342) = 5337.40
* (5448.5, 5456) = 5450.42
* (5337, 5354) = 5337.40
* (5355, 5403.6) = 5362.03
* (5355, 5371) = 5362.03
